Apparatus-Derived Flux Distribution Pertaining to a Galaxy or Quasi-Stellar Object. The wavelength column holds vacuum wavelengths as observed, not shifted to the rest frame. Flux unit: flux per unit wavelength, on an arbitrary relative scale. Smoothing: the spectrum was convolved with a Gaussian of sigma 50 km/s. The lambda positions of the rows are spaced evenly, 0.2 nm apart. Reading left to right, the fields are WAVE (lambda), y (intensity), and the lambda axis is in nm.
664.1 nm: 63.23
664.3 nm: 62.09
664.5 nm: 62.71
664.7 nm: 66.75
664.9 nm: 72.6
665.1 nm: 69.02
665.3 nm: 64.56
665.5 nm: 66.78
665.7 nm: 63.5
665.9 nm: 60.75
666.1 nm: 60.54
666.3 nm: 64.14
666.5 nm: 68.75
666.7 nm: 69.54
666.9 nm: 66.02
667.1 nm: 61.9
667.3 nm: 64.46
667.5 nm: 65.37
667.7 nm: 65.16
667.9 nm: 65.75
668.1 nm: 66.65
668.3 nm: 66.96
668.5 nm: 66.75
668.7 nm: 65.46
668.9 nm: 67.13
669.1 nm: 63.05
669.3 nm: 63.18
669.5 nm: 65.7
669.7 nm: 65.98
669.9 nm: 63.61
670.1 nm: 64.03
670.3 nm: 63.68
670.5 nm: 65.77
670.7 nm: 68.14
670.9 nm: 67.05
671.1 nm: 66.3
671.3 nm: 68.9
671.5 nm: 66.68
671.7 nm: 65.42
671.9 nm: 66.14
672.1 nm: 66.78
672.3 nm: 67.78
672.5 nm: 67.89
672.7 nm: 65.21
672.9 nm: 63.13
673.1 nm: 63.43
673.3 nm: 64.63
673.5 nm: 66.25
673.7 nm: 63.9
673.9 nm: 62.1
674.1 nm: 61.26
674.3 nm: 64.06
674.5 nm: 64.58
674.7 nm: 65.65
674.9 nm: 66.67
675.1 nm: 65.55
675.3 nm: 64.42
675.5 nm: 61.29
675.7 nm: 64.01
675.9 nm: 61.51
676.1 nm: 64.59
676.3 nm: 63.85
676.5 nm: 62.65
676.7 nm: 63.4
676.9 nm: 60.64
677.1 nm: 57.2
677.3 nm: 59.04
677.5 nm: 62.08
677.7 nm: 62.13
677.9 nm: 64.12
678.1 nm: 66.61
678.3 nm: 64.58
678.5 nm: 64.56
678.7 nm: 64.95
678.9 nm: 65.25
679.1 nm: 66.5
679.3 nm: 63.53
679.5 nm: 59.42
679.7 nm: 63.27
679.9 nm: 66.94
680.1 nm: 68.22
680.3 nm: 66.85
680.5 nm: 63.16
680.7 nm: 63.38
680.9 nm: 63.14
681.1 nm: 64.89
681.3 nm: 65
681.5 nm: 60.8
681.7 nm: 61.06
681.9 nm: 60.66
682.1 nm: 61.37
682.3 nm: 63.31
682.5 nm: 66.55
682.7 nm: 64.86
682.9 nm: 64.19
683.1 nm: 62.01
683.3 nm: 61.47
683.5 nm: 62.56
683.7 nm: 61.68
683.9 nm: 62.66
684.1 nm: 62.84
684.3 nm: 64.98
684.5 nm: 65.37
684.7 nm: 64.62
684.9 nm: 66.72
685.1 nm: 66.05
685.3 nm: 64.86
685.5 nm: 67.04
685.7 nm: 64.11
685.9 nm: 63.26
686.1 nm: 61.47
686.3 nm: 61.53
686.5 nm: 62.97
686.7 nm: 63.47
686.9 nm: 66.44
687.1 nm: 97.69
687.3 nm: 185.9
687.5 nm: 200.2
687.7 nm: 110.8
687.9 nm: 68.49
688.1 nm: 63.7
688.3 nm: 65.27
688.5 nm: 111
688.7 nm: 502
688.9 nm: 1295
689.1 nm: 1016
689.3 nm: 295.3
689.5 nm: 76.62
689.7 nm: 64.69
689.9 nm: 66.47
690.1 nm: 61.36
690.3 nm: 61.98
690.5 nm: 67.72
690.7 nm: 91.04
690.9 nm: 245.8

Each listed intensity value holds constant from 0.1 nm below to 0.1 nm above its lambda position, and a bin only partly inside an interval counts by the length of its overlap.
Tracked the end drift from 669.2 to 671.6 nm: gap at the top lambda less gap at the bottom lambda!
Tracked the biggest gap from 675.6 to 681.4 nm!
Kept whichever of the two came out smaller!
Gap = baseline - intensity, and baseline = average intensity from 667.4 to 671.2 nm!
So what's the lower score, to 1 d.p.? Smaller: -3.5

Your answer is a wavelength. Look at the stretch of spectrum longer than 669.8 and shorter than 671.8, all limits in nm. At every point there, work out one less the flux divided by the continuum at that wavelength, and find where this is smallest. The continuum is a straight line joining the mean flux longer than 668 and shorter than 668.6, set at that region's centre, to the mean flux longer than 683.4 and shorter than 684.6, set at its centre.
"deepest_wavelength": 671.3 nm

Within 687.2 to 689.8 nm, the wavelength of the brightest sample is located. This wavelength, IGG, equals 688.9 nm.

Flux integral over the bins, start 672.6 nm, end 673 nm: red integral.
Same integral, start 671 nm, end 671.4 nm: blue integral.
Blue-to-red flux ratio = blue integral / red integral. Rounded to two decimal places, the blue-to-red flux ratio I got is 1.05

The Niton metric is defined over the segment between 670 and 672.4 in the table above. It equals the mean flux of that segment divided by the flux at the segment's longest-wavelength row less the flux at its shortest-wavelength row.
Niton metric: 18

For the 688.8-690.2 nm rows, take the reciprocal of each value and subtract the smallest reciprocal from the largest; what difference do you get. 0.0155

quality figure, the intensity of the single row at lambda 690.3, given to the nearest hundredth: 61.98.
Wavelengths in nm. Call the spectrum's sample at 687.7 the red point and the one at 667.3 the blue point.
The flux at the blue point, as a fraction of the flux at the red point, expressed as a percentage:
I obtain 58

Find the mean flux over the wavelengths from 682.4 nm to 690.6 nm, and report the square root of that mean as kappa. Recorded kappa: 12.0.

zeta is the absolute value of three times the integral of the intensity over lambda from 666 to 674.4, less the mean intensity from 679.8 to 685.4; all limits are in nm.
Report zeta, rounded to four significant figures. 1583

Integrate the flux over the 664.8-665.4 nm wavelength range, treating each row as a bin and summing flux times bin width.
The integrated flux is 41.2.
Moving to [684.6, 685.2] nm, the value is 39.5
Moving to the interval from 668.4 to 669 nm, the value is 39.9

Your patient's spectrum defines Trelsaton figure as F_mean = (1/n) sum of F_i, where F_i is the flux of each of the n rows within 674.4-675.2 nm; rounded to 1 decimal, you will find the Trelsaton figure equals 65.6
